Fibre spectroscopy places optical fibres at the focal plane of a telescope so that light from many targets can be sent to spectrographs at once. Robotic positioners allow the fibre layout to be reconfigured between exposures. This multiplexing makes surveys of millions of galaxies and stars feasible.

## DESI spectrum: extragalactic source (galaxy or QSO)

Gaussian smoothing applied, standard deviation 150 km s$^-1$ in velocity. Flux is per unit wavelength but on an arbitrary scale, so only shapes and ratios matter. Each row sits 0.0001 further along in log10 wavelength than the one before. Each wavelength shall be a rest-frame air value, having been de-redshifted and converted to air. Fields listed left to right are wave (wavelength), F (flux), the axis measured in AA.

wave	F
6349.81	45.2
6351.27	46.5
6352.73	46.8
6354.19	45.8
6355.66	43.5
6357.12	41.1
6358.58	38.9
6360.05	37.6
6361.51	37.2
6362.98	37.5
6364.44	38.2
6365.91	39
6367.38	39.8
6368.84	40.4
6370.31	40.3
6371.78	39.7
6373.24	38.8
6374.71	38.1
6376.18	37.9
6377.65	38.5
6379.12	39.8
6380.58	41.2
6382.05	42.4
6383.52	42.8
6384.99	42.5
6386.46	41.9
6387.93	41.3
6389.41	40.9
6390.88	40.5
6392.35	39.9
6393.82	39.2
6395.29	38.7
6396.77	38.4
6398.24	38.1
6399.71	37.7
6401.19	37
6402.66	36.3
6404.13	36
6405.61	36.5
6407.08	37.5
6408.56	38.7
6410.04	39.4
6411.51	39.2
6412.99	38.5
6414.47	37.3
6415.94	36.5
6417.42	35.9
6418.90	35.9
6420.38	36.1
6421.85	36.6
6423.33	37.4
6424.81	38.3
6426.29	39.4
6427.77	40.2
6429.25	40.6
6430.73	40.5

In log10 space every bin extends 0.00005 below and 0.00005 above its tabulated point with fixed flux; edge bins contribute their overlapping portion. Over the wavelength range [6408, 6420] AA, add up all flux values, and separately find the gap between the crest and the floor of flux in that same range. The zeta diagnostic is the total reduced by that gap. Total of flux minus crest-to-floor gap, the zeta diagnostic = 298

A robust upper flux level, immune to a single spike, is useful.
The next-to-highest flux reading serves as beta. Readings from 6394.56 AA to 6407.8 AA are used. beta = 38.4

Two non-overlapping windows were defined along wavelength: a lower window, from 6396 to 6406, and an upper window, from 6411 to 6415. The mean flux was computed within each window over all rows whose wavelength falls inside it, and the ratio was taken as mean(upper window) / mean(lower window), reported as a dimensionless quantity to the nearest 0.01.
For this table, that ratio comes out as 1.03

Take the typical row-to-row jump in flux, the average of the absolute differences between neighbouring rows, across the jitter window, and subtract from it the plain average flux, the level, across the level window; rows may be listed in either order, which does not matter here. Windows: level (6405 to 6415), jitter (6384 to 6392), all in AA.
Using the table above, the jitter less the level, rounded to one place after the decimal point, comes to -37.7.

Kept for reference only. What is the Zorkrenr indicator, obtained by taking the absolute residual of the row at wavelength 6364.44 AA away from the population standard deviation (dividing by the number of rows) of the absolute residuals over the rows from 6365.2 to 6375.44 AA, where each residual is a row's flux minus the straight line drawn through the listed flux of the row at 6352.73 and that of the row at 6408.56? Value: -6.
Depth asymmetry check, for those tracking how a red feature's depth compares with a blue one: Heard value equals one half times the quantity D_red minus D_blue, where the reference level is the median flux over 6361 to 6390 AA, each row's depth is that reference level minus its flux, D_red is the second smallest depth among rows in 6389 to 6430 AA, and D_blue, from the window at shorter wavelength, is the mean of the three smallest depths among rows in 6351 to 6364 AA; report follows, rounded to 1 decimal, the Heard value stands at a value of 2.9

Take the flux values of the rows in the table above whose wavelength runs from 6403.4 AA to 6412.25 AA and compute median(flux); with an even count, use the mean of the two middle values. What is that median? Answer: 38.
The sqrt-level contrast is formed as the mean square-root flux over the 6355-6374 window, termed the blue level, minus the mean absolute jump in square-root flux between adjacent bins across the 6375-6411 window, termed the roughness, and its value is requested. 6.22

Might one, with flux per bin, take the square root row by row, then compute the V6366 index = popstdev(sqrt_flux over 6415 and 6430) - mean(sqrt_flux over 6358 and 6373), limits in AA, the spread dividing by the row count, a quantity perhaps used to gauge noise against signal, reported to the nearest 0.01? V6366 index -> -6.09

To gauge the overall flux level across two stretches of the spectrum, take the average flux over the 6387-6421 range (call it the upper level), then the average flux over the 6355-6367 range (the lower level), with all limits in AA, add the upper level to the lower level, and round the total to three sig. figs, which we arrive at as 77.2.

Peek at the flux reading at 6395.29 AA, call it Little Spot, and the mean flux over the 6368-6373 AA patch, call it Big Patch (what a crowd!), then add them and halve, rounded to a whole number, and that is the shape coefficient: 39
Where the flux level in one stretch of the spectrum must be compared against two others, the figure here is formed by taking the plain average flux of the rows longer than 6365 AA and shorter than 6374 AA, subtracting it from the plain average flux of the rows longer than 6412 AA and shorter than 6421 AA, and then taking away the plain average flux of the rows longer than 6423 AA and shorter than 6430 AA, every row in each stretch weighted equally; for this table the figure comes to -42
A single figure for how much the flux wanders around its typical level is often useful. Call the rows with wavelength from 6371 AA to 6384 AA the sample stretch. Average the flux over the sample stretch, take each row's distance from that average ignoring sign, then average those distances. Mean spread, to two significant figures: 1.5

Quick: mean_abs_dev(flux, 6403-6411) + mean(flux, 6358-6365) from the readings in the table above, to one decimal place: 39.0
